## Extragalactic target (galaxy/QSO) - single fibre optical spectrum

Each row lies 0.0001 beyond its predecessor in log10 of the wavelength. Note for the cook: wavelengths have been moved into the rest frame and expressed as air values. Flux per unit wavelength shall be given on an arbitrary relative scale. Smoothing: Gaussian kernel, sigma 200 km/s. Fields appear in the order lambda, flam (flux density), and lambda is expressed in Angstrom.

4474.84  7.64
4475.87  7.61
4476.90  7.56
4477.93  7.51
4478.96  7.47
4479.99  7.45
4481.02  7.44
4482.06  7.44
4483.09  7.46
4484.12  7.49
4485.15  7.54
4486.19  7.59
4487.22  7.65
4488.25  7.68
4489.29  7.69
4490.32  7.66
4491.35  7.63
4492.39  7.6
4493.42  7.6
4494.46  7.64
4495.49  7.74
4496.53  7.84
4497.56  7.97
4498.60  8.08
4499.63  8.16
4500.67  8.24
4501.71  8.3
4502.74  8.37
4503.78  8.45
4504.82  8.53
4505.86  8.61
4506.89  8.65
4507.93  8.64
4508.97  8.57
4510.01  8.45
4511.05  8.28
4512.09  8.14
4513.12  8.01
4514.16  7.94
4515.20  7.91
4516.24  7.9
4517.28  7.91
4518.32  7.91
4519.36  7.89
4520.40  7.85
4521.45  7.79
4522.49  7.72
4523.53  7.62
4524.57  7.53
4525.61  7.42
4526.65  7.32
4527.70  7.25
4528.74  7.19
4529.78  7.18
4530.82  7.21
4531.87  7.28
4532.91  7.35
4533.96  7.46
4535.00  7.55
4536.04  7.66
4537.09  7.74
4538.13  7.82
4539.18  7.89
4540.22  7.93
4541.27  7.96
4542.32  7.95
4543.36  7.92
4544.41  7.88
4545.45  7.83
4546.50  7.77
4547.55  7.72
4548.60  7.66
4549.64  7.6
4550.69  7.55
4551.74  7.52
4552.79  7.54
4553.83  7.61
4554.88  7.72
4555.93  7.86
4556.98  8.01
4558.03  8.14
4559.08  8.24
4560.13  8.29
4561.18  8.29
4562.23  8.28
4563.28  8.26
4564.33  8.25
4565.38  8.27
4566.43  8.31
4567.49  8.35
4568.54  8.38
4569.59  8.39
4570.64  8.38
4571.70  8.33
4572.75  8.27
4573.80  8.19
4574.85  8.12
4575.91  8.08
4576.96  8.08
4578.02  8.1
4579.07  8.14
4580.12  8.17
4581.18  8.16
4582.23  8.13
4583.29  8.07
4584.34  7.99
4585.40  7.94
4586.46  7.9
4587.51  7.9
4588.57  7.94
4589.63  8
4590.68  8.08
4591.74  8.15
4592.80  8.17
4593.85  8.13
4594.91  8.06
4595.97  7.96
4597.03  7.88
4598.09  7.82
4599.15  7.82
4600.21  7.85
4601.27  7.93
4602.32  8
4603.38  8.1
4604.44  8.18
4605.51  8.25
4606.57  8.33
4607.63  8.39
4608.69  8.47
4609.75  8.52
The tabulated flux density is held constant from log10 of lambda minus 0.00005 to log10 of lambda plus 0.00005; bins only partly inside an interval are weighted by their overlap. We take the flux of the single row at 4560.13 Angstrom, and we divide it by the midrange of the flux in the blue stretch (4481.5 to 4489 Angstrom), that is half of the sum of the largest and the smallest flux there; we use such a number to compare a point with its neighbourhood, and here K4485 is 1.10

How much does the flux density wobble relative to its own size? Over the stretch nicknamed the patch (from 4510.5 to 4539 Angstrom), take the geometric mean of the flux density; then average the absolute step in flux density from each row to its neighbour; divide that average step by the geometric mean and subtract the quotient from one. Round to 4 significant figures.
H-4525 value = 0.9912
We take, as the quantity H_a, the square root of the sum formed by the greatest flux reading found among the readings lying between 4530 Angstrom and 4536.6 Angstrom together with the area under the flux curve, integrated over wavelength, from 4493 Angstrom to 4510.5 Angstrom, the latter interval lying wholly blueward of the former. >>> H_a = 12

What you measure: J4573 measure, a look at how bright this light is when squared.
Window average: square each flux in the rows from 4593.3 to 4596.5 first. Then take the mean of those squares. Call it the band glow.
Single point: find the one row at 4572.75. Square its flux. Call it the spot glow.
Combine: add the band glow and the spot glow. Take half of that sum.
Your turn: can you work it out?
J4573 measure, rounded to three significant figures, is 66.6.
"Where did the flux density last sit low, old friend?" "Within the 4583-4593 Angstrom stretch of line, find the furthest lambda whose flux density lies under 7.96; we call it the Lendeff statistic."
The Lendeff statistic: 4588.57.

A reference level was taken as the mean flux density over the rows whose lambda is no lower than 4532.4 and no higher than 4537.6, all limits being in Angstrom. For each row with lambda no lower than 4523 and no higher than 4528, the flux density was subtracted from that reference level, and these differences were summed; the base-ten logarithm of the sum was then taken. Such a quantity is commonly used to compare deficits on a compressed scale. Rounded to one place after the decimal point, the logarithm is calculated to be -0.2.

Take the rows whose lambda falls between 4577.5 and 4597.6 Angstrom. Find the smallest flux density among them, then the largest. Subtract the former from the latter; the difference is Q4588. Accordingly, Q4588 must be 0.3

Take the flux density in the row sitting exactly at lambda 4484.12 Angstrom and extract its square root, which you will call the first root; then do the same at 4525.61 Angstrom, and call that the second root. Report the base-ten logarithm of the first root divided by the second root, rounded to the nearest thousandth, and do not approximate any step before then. 0.002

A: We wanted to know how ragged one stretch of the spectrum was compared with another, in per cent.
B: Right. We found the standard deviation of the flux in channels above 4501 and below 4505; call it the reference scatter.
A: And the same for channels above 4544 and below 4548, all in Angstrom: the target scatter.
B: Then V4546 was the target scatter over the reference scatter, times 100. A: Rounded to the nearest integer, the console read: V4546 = 70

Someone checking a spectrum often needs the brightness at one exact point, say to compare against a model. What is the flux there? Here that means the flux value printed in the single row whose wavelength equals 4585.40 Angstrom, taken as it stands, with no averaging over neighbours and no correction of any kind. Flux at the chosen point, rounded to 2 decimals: 7.94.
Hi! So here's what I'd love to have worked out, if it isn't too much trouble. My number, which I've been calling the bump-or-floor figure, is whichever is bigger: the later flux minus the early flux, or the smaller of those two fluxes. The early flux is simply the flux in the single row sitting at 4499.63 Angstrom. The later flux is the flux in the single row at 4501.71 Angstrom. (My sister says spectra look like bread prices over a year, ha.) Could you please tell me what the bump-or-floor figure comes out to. 8.2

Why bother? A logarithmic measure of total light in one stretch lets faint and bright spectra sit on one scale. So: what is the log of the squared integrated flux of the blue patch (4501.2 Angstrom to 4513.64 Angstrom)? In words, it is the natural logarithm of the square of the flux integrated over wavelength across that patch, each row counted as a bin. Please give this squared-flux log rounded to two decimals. 9.30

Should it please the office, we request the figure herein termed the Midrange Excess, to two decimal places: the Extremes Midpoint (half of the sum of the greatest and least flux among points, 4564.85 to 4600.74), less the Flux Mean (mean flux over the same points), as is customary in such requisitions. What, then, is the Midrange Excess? 0.00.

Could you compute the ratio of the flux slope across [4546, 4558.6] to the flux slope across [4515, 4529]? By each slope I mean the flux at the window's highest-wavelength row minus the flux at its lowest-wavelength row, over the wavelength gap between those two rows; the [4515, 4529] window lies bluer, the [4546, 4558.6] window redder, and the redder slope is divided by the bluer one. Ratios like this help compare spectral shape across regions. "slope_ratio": -0.6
